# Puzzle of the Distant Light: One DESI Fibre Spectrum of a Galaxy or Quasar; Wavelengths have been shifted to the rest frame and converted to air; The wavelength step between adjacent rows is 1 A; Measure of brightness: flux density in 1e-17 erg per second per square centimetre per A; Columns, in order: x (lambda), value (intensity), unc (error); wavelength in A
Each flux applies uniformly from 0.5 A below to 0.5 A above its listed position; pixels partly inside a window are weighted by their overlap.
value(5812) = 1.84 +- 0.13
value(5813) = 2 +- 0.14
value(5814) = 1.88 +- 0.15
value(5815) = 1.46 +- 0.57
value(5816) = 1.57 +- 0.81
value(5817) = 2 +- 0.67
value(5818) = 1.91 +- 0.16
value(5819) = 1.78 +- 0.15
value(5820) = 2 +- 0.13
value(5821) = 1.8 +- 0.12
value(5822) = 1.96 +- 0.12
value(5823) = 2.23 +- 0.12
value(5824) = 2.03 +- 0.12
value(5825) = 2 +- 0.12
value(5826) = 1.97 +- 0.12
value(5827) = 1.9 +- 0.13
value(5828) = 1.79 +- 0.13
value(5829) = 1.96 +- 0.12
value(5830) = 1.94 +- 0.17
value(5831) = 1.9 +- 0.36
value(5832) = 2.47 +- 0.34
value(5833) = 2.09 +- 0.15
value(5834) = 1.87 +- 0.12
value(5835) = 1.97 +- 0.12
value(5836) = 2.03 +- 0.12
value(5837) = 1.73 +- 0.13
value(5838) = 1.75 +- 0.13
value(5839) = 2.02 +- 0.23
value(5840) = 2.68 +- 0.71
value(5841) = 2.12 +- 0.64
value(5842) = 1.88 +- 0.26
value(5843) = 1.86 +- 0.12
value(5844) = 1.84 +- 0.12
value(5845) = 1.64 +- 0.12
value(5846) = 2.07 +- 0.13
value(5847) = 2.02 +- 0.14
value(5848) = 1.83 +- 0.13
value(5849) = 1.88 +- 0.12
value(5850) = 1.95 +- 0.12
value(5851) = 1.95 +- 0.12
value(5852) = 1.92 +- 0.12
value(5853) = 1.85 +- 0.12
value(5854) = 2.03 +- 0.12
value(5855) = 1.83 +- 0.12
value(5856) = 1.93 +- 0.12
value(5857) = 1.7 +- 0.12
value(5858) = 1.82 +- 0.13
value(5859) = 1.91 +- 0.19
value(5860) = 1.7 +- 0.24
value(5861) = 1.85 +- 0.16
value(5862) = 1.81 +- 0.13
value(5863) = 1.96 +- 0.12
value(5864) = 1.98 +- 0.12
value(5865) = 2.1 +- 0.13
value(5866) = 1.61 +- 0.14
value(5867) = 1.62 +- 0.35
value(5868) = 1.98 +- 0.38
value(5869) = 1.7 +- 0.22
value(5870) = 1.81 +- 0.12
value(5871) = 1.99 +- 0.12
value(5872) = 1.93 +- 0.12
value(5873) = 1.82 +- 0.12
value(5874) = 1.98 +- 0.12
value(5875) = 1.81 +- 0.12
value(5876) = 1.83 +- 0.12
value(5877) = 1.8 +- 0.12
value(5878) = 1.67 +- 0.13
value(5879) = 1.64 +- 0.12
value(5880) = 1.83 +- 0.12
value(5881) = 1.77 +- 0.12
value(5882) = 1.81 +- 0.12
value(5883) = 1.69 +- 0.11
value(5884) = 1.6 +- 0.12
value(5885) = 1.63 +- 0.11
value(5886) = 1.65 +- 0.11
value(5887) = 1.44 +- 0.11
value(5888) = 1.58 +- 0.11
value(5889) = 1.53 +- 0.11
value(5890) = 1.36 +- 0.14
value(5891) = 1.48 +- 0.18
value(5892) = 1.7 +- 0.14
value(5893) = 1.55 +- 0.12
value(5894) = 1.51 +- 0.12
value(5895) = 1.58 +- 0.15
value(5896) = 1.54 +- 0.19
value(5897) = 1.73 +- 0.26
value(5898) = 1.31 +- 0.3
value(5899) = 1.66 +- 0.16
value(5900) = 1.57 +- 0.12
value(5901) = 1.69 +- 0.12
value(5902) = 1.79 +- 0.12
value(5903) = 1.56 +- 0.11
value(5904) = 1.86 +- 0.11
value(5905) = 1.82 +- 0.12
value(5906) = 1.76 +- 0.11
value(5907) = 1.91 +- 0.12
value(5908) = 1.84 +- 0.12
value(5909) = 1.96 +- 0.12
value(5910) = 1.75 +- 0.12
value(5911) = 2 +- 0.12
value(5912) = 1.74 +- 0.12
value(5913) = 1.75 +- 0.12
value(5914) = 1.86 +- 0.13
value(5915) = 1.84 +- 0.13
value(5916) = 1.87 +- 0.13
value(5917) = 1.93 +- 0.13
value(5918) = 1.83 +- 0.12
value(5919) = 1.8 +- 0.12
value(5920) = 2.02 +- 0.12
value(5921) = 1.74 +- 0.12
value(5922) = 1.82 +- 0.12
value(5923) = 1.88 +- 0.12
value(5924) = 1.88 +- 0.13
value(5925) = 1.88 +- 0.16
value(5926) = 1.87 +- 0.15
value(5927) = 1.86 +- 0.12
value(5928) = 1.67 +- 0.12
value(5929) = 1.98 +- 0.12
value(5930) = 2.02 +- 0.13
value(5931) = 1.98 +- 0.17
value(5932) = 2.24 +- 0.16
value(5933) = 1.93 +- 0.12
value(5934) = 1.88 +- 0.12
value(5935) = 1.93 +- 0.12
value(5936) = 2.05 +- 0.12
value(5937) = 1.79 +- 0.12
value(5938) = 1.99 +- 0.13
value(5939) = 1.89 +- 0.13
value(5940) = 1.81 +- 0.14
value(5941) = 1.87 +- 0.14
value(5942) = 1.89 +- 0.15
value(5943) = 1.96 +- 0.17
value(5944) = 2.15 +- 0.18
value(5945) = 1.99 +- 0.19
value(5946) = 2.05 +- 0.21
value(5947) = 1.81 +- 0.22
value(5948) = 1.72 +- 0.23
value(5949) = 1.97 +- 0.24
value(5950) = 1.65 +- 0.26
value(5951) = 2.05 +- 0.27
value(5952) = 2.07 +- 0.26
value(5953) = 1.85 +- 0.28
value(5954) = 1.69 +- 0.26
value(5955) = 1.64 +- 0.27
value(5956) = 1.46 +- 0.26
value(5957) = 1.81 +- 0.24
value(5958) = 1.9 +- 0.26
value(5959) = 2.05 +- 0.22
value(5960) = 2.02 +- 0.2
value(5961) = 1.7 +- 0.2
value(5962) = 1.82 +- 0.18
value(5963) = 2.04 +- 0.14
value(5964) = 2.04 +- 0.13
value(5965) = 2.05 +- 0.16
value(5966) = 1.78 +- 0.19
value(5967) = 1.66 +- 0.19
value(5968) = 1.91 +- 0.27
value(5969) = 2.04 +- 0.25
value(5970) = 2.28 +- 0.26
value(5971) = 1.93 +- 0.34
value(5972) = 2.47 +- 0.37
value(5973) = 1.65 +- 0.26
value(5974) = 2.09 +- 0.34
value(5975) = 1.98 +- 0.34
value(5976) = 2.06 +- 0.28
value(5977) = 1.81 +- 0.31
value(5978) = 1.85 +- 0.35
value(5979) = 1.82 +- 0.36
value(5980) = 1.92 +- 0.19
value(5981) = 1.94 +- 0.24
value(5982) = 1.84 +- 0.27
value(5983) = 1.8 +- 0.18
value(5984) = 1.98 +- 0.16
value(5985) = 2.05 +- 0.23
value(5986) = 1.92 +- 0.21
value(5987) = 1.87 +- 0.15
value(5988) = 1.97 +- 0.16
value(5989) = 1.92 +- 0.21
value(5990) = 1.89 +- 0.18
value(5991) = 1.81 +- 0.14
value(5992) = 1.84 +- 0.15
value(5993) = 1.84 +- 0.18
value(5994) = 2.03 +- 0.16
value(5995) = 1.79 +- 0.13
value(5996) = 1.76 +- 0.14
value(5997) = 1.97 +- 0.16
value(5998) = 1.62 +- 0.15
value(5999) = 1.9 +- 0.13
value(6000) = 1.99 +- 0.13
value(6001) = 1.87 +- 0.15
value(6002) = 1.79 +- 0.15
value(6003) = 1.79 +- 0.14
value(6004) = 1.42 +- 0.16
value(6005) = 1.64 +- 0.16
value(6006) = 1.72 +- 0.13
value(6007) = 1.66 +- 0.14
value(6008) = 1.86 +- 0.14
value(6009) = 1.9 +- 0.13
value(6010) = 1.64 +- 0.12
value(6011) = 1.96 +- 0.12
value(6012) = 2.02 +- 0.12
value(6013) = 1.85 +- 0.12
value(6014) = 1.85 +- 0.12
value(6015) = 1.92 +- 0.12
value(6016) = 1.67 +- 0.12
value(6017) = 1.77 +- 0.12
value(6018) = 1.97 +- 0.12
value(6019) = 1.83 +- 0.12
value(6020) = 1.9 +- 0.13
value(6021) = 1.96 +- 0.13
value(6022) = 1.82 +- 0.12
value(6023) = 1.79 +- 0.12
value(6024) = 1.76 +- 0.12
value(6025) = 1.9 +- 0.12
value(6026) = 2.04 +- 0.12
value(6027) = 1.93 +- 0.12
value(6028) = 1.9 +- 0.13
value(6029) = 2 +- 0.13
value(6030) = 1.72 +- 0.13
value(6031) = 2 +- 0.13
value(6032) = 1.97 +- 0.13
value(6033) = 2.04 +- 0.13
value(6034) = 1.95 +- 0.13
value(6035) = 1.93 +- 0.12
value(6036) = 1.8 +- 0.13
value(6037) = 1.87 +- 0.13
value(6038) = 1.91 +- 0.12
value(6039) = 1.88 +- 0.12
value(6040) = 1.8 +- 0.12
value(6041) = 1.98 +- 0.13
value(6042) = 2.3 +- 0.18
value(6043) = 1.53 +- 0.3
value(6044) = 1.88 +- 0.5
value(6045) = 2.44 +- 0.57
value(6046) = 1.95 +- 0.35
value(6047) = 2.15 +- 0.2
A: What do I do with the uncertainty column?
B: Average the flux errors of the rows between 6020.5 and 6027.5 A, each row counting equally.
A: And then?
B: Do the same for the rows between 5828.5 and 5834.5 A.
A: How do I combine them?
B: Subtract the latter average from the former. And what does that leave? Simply -0.09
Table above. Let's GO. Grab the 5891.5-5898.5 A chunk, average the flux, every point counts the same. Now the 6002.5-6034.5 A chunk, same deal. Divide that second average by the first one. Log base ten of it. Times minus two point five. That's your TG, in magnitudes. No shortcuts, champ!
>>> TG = -0.18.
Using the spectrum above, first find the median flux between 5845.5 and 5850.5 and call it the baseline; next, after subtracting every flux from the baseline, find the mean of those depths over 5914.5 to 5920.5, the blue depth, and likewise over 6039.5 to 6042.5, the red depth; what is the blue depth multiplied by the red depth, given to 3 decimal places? -0.005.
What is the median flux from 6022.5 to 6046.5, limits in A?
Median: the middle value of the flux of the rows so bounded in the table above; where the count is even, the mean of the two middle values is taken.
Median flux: 1.92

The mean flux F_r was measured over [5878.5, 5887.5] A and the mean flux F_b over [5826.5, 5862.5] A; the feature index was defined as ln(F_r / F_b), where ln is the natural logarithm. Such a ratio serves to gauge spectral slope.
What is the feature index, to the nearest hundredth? -0.14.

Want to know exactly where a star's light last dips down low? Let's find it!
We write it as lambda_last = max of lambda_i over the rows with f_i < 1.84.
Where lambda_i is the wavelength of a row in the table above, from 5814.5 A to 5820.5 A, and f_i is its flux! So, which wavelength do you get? 5819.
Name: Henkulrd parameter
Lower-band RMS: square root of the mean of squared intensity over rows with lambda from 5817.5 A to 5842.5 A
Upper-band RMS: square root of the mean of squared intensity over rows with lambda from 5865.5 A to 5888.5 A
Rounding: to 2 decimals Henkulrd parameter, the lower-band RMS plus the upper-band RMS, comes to 3.76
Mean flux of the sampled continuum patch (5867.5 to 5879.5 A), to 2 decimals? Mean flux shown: 1.83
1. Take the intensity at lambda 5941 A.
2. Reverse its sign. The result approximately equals -1.87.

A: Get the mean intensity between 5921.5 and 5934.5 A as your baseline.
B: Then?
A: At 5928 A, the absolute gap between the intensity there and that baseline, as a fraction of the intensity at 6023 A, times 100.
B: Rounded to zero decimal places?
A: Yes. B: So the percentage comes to 14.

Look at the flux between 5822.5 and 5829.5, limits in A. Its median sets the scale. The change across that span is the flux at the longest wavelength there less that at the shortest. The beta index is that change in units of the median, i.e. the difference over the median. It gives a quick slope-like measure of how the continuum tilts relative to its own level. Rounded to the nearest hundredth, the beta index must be -0.14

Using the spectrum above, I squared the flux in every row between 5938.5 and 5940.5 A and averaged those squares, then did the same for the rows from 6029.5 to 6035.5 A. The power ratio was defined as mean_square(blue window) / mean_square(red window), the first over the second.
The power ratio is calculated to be 0.91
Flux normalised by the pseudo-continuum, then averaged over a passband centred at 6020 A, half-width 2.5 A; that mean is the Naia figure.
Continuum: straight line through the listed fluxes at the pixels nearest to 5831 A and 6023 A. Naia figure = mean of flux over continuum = 1.06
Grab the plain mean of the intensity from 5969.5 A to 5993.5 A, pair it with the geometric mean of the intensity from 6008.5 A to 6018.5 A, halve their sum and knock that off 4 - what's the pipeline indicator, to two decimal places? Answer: 2.11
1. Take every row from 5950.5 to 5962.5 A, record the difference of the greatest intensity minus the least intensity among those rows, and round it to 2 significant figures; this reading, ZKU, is 0.61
